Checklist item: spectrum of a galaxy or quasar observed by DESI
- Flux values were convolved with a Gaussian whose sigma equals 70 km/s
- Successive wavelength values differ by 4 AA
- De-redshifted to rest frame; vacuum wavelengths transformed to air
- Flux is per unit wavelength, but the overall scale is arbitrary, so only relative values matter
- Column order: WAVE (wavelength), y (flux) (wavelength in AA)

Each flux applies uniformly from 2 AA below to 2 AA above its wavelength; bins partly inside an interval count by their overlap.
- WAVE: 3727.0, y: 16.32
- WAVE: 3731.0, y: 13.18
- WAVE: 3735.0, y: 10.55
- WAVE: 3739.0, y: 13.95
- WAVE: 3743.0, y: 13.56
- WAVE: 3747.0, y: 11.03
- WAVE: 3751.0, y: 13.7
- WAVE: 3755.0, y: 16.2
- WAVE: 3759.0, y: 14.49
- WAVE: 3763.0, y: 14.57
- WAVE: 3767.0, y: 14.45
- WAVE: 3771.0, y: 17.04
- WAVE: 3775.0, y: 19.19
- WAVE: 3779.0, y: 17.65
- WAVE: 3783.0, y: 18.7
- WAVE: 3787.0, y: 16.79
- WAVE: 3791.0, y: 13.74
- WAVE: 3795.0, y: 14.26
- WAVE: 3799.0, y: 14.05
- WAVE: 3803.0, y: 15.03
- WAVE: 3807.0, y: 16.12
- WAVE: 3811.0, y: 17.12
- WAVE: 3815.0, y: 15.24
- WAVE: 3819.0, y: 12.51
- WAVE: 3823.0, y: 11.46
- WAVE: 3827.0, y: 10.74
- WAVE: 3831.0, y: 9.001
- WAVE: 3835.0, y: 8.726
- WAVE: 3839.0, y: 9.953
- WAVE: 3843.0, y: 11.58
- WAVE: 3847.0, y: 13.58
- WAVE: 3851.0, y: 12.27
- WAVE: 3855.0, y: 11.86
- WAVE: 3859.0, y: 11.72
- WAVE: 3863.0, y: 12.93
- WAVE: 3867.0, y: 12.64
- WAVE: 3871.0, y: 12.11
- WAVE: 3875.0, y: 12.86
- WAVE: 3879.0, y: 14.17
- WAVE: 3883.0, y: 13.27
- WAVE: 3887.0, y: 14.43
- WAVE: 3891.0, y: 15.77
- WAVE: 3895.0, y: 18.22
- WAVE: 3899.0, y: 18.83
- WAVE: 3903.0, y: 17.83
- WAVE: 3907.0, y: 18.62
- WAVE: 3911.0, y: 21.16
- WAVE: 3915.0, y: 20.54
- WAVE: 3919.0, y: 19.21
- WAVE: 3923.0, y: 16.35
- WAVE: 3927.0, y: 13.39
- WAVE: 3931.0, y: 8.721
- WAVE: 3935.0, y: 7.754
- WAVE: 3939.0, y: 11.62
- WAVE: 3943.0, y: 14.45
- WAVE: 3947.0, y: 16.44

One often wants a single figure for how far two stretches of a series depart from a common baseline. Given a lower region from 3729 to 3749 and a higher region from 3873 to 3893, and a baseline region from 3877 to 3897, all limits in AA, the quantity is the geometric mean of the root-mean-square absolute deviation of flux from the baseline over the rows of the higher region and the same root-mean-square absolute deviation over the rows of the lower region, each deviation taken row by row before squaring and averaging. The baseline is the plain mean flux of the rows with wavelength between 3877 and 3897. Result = 2.1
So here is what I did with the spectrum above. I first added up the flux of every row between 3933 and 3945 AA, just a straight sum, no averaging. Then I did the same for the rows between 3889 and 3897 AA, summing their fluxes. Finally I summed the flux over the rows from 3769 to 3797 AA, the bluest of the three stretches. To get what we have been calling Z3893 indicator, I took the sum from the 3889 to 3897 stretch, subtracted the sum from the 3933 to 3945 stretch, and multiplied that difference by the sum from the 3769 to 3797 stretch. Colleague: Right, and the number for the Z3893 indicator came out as 19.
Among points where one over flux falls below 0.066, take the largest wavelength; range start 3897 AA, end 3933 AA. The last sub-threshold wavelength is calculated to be 3923.0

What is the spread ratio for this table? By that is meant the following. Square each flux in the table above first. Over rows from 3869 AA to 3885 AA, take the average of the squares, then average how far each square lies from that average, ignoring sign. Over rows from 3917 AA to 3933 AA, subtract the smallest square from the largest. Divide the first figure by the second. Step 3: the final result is 0.1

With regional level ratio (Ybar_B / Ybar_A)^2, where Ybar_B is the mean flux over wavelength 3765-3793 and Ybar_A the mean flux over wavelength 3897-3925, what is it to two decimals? 0.79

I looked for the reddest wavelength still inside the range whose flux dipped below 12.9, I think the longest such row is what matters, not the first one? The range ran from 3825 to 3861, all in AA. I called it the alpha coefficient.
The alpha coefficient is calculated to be 3859.0 AA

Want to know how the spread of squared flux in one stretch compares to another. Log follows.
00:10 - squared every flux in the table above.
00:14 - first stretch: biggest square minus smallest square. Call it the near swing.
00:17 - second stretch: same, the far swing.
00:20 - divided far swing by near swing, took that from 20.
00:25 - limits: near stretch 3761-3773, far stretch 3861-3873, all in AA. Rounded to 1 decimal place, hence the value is 19.7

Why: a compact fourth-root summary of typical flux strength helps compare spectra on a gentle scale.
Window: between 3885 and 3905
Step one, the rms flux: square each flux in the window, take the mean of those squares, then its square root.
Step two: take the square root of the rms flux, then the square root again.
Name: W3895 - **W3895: 2.03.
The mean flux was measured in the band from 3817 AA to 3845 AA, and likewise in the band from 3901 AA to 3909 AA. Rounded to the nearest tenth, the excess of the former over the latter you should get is -7.7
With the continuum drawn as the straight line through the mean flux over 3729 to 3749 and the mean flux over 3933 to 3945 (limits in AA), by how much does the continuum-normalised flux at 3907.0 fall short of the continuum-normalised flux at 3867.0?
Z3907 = -0.5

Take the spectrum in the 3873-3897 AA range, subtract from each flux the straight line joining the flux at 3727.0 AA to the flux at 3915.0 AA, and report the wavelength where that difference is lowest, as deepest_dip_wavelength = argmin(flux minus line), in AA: 3875.0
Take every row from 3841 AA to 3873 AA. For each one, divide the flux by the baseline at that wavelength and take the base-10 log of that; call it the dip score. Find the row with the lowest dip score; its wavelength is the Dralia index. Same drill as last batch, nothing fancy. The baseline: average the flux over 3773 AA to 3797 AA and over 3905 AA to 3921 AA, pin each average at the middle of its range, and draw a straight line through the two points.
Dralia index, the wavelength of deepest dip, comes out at 3859.0 AA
